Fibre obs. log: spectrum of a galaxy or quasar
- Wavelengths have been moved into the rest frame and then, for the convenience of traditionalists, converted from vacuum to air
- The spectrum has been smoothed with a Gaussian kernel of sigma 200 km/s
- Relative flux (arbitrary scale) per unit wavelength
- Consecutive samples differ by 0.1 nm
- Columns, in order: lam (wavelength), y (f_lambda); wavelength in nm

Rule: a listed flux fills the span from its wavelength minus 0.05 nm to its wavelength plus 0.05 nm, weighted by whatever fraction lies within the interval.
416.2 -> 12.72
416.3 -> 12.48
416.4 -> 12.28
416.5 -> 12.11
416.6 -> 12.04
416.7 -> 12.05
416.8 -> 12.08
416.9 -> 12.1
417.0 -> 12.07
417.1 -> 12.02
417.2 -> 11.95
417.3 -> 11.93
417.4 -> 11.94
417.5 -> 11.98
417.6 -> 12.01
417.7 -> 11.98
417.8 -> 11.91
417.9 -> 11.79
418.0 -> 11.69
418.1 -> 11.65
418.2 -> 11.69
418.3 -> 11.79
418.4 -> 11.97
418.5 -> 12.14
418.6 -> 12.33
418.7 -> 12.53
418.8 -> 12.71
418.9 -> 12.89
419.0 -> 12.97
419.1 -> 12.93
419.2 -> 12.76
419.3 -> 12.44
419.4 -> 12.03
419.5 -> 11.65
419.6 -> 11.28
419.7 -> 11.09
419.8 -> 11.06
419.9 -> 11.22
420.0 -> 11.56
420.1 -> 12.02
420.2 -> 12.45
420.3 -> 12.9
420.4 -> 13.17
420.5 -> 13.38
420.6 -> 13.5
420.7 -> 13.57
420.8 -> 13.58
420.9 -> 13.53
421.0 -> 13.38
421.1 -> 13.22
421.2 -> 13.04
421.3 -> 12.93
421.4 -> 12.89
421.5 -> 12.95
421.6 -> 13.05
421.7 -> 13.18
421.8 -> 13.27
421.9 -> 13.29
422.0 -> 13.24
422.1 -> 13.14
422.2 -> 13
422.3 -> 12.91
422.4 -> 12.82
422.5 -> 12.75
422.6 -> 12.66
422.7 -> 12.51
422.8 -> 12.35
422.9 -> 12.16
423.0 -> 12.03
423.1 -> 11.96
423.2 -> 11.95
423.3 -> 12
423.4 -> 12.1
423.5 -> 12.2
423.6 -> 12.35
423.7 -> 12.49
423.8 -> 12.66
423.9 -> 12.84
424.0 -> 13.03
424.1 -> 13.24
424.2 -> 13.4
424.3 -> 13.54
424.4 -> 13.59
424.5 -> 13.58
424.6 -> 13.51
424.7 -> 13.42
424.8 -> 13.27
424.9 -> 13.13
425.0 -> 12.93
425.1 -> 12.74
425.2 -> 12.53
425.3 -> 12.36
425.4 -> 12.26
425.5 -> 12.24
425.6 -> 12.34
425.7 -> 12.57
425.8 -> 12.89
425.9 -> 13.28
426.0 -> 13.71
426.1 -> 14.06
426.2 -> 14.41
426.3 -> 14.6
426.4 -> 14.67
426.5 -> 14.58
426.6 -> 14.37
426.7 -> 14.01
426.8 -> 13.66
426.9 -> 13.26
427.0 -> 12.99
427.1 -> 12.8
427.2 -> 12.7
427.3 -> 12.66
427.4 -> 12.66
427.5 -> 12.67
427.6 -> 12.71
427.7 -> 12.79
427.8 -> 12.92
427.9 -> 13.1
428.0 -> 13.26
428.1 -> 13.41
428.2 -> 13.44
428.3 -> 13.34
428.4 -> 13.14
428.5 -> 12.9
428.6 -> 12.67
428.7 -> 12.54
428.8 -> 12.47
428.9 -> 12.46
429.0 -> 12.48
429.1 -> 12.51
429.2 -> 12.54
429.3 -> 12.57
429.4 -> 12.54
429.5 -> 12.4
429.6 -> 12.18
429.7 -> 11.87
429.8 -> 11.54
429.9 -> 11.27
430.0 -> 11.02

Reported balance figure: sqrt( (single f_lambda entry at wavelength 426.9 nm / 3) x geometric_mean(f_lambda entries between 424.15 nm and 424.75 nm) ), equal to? 7.7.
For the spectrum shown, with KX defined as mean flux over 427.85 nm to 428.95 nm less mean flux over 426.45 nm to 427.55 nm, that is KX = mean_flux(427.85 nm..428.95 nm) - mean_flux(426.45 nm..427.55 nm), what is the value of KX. -0.3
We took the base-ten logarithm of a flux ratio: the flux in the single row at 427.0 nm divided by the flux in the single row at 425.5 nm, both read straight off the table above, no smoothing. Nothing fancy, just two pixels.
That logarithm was 0.026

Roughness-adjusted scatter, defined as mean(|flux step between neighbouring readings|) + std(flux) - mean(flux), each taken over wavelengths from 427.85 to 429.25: -12.4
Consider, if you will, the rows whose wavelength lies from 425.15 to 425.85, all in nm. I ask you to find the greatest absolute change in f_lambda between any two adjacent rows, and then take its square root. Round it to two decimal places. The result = 0.57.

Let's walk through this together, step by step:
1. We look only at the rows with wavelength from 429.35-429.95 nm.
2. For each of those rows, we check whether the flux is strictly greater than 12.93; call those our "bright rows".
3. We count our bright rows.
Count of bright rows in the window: 0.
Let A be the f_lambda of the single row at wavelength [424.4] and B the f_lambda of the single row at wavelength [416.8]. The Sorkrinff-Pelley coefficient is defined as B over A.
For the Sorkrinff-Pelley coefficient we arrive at 0.89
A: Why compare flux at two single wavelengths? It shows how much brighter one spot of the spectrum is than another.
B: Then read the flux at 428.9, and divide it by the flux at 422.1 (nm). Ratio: 0.95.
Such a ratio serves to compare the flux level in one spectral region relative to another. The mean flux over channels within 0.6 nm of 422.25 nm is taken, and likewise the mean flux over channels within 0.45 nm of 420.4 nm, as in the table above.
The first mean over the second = 1.00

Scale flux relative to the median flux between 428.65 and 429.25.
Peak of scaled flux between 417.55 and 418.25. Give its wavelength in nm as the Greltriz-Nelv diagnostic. 417.6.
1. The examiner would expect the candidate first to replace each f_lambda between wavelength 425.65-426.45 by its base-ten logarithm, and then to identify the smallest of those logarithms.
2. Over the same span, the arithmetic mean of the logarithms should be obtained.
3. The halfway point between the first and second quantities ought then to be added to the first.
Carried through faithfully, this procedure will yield 2.22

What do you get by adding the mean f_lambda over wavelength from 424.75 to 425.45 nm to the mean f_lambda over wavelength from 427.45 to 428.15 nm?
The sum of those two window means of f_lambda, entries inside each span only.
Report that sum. 25.7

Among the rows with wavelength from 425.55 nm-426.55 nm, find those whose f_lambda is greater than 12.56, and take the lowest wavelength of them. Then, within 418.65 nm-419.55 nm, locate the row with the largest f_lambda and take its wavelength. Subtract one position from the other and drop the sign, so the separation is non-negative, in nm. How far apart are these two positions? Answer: 6.70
